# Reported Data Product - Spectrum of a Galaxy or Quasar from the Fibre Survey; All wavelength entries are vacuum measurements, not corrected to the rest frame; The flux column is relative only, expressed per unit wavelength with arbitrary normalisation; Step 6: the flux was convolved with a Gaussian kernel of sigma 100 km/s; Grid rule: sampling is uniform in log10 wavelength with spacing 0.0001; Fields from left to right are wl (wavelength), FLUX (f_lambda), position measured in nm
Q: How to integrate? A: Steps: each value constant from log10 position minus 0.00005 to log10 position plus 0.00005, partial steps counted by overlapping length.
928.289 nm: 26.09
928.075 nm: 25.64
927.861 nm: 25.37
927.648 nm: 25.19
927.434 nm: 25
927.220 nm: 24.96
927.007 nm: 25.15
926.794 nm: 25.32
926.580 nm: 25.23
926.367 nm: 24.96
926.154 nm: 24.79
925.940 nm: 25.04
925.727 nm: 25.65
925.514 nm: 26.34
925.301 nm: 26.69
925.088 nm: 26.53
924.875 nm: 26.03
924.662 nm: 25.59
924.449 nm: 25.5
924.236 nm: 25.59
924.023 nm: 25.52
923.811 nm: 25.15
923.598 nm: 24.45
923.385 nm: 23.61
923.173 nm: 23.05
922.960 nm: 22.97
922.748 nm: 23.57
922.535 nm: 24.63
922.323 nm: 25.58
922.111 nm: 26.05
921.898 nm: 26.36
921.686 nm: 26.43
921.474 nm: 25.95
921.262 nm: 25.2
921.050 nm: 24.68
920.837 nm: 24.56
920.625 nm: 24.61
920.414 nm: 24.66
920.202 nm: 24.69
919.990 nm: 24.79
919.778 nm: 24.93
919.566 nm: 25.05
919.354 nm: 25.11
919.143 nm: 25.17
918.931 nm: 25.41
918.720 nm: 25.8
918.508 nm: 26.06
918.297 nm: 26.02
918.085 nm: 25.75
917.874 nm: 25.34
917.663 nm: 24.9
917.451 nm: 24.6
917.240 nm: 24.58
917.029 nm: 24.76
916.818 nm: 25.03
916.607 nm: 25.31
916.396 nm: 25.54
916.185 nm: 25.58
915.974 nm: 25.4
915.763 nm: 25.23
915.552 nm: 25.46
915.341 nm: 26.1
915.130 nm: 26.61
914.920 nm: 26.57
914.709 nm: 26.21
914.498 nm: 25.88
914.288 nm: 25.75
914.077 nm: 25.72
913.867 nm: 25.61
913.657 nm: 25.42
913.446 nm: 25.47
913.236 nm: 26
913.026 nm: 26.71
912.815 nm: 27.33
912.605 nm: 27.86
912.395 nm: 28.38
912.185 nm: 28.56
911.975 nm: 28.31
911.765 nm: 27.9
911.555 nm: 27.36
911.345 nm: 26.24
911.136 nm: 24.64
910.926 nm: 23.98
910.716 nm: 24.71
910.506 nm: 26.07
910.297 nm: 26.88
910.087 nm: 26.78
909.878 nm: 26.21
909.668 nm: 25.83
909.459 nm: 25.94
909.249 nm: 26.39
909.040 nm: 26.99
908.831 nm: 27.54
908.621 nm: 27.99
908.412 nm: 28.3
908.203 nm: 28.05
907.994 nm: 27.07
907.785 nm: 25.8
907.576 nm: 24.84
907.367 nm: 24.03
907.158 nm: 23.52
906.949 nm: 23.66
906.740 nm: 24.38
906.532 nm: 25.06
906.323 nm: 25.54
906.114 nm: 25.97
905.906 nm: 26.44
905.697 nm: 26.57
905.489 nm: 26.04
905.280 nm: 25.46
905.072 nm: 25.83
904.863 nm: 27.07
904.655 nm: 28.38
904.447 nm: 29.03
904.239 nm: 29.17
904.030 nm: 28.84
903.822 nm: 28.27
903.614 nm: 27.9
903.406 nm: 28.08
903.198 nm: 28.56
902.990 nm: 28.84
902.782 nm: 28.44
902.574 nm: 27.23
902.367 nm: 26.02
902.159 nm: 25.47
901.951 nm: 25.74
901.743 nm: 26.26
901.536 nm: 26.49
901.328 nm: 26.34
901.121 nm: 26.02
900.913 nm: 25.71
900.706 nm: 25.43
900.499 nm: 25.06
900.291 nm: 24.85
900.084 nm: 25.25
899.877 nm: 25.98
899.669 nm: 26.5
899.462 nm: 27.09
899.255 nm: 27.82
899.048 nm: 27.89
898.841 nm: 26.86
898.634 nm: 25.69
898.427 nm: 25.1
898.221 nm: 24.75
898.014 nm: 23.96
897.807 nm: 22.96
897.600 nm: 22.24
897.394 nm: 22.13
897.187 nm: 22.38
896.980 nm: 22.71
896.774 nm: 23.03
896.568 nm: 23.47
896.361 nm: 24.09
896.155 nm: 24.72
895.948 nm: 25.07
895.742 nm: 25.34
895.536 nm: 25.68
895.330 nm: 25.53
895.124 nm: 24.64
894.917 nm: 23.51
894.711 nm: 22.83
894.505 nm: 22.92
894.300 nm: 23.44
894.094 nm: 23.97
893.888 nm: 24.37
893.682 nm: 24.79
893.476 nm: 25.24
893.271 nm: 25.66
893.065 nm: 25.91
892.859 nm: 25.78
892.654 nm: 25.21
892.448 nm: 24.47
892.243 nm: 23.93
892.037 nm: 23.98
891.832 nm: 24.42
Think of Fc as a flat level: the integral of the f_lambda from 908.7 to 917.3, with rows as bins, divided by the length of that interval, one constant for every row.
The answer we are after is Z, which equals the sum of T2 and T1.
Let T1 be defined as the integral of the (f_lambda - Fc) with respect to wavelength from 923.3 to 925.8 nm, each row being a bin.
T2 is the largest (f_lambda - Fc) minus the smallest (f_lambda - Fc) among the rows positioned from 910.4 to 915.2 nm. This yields 3.1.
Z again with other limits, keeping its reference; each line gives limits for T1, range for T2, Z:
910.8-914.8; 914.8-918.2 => 3.2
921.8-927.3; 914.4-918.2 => -3.5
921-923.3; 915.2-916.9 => -1.8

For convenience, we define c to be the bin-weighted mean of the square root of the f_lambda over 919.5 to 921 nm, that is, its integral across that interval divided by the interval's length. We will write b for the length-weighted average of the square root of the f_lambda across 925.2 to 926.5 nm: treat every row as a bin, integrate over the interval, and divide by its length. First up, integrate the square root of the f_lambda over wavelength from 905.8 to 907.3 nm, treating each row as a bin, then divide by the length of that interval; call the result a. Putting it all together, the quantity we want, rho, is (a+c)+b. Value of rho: 15.0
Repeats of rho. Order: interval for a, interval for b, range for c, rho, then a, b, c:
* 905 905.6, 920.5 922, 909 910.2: 15.3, 5.081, 5.04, 5.13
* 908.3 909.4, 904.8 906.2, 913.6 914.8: 15.4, 5.231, 5.12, 5.08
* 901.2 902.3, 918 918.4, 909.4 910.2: 15.3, 5.104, 5.08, 5.12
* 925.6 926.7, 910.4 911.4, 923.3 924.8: 15.0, 5.014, 5.01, 5.01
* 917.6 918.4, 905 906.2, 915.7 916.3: 15.2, 5.054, 5.11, 5.04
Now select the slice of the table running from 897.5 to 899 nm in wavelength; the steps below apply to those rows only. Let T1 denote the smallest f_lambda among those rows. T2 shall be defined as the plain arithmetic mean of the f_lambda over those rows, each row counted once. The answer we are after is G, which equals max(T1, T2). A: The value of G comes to 24.5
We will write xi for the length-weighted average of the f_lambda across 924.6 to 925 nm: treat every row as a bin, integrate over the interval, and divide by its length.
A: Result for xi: 25.9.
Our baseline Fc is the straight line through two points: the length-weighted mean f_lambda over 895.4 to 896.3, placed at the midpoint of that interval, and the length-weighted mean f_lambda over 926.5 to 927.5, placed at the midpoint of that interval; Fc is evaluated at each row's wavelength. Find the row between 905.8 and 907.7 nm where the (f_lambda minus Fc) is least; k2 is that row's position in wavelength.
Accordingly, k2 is 907.158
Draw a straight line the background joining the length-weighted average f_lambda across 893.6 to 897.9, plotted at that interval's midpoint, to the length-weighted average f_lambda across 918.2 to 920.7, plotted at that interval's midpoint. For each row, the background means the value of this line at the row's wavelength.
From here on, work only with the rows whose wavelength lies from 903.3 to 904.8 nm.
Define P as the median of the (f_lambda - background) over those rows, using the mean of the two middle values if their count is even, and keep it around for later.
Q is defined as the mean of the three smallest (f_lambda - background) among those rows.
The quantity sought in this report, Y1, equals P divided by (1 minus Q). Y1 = -1.4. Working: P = 4.1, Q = 3.8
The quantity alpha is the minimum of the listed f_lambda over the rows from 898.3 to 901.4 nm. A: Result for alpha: 24.85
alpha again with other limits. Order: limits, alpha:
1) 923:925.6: 23.05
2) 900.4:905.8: 25.06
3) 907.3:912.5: 23.98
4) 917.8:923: 22.97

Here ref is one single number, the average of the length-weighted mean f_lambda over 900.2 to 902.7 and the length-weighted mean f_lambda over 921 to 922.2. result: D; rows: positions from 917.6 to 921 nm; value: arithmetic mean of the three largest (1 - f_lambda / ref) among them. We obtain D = 0.049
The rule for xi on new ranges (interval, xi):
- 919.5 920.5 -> 24.8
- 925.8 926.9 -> 25.1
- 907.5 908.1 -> 26.0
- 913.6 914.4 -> 25.7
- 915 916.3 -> 25.7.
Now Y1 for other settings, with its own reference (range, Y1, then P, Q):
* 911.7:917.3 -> 0.7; 0.9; -0.3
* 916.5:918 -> -0.1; -0.2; -0.4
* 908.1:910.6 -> -7.0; 2.2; 1.3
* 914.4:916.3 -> 1.6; 1.0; 0.4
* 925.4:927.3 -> -0.3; -0.5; -0.7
